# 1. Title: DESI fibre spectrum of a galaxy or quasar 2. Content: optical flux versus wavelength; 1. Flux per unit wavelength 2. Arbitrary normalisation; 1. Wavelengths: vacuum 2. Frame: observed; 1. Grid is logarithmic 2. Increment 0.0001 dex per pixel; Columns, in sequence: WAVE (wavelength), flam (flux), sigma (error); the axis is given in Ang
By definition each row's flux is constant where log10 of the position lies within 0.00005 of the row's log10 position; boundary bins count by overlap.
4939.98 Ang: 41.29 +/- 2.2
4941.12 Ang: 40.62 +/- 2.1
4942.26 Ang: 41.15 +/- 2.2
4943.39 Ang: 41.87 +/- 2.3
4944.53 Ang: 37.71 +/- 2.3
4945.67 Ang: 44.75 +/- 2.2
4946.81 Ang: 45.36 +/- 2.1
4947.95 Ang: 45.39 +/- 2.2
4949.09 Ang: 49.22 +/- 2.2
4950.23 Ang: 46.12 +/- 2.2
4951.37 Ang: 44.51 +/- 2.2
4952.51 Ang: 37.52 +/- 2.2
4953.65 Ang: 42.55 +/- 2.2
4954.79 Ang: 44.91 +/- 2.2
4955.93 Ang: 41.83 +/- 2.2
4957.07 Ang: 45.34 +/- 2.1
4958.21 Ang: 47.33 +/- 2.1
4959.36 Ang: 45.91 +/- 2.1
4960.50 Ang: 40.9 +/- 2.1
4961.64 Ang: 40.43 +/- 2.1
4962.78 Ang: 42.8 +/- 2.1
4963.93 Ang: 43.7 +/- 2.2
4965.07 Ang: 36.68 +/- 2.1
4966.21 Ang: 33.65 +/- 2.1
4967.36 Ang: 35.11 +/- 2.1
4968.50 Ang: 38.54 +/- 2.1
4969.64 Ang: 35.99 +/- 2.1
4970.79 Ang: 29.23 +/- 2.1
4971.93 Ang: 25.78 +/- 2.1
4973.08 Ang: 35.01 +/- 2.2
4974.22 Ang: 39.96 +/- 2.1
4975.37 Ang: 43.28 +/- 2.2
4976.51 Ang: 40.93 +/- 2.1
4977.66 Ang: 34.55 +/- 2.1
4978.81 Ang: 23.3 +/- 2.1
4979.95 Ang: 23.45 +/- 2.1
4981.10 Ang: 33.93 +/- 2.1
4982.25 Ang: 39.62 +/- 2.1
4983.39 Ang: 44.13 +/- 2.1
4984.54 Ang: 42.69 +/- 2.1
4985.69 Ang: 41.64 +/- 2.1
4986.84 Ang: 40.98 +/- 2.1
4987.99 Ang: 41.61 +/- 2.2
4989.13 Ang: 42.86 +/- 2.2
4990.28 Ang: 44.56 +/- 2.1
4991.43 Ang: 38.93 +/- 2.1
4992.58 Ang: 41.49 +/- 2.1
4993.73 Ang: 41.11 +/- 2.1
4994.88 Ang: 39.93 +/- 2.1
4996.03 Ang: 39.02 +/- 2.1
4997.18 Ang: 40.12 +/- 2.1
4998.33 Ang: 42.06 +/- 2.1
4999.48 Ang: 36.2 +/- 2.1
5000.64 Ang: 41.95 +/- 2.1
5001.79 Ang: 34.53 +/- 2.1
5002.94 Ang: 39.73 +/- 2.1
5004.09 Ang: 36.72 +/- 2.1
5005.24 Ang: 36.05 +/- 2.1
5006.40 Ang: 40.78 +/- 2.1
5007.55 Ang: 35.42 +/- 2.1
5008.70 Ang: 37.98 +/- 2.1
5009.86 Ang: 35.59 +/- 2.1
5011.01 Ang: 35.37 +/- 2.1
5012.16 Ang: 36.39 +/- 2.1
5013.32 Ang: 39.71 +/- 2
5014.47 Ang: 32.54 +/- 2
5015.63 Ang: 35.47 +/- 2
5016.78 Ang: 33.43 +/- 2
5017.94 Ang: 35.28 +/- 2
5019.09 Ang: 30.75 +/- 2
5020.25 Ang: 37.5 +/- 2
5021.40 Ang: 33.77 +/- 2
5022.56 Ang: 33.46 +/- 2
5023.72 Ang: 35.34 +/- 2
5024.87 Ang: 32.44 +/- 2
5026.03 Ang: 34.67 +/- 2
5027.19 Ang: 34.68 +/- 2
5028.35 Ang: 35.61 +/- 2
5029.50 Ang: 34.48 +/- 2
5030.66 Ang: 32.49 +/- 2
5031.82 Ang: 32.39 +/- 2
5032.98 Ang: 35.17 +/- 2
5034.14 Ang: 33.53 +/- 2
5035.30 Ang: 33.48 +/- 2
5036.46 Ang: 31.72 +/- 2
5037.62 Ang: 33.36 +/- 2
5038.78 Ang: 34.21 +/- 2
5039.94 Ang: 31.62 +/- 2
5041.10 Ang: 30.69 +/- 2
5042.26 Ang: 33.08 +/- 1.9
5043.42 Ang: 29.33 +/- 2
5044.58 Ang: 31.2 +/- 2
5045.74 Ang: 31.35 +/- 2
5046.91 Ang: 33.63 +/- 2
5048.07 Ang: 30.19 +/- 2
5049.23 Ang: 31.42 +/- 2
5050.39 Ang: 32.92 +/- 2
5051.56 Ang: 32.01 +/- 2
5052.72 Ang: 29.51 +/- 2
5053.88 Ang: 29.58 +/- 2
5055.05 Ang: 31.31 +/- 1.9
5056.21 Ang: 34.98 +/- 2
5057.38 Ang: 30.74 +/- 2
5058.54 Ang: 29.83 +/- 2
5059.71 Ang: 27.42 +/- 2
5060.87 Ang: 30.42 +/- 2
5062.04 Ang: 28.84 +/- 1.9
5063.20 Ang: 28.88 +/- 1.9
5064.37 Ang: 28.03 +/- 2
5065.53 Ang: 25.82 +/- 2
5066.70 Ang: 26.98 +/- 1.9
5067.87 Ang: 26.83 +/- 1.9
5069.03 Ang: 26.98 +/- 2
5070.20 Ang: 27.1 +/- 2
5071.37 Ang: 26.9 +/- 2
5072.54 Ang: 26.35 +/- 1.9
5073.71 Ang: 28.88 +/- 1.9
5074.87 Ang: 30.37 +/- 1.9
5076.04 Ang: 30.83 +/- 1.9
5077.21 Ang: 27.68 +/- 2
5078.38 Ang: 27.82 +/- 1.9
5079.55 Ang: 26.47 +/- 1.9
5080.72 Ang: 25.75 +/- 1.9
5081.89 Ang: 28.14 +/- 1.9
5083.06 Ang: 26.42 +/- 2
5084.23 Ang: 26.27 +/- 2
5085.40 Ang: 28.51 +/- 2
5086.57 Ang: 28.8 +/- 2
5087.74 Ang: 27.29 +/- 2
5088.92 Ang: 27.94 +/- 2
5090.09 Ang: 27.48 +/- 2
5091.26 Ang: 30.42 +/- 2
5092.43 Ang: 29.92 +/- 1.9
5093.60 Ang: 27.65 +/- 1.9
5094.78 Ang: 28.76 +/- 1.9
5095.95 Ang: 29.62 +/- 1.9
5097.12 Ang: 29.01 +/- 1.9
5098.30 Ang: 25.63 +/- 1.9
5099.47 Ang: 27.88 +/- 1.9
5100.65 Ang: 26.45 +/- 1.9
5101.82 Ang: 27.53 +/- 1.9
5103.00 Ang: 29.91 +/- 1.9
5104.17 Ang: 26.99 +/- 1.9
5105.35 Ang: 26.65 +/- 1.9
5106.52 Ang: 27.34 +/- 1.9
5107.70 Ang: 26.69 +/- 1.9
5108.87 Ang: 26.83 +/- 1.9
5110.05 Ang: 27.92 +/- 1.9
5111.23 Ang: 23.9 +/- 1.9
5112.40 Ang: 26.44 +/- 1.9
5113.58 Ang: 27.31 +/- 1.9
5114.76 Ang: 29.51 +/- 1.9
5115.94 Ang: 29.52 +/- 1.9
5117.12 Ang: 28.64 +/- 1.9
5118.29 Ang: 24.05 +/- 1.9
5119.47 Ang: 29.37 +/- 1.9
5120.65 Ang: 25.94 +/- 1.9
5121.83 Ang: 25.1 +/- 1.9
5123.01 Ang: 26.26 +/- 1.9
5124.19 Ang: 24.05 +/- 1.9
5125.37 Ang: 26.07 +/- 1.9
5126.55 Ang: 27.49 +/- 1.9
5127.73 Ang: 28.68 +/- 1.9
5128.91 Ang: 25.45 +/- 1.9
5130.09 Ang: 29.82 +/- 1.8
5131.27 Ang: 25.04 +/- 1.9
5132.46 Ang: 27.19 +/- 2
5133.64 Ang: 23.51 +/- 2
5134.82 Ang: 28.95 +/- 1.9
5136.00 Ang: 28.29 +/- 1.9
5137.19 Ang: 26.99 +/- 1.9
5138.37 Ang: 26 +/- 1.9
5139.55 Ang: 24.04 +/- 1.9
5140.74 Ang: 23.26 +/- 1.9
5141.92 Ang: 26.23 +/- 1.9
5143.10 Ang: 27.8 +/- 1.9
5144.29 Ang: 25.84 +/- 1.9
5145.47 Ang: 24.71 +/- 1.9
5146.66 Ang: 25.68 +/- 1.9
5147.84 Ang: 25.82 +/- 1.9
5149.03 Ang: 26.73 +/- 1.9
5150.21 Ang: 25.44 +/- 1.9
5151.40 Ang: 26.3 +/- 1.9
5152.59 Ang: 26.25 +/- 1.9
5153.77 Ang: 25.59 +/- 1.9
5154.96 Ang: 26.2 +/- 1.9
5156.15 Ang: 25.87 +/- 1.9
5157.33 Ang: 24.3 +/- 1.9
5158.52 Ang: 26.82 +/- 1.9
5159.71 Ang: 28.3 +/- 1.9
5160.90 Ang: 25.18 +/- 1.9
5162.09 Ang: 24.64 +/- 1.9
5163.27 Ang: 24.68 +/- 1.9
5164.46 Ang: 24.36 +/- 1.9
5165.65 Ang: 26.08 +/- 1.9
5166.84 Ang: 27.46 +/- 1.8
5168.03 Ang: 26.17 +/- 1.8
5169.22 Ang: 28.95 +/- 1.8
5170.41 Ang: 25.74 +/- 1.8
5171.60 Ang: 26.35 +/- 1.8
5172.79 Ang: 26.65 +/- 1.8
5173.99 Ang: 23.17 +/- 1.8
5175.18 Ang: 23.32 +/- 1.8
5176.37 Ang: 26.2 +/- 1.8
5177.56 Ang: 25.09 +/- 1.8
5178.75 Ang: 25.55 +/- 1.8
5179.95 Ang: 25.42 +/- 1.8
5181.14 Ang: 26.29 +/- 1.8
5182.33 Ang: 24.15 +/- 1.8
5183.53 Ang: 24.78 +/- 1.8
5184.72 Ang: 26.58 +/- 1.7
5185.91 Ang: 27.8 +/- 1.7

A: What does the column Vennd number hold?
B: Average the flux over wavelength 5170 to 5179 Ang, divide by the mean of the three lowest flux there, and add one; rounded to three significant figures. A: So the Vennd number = 2.06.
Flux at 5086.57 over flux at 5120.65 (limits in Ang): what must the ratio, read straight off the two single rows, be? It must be 1.1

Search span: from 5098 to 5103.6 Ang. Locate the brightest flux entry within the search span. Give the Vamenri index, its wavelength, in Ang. 5103.00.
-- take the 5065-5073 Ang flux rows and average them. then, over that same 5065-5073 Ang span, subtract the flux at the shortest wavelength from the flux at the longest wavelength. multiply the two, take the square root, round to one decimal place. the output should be 3.8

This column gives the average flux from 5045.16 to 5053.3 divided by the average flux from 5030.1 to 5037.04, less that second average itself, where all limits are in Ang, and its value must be -32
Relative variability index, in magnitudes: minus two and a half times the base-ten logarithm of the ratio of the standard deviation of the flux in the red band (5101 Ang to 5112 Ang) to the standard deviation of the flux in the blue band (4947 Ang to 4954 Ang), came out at 1.0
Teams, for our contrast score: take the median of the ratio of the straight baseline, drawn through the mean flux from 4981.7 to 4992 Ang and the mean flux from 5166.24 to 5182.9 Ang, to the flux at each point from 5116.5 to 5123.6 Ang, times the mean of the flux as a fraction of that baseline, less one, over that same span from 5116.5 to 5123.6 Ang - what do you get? -0.15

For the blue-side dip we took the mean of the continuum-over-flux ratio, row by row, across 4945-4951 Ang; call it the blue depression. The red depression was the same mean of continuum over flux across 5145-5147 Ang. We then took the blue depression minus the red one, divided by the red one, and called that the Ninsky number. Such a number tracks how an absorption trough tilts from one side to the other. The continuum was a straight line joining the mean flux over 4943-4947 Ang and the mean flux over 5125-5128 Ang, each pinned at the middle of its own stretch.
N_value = -0.11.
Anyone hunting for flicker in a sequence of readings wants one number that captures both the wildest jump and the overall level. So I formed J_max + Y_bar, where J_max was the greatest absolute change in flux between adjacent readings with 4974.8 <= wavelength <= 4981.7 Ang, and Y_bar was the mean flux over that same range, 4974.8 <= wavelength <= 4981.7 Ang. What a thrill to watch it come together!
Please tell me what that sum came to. 44.5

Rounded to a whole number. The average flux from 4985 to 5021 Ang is 38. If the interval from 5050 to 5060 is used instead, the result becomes 31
